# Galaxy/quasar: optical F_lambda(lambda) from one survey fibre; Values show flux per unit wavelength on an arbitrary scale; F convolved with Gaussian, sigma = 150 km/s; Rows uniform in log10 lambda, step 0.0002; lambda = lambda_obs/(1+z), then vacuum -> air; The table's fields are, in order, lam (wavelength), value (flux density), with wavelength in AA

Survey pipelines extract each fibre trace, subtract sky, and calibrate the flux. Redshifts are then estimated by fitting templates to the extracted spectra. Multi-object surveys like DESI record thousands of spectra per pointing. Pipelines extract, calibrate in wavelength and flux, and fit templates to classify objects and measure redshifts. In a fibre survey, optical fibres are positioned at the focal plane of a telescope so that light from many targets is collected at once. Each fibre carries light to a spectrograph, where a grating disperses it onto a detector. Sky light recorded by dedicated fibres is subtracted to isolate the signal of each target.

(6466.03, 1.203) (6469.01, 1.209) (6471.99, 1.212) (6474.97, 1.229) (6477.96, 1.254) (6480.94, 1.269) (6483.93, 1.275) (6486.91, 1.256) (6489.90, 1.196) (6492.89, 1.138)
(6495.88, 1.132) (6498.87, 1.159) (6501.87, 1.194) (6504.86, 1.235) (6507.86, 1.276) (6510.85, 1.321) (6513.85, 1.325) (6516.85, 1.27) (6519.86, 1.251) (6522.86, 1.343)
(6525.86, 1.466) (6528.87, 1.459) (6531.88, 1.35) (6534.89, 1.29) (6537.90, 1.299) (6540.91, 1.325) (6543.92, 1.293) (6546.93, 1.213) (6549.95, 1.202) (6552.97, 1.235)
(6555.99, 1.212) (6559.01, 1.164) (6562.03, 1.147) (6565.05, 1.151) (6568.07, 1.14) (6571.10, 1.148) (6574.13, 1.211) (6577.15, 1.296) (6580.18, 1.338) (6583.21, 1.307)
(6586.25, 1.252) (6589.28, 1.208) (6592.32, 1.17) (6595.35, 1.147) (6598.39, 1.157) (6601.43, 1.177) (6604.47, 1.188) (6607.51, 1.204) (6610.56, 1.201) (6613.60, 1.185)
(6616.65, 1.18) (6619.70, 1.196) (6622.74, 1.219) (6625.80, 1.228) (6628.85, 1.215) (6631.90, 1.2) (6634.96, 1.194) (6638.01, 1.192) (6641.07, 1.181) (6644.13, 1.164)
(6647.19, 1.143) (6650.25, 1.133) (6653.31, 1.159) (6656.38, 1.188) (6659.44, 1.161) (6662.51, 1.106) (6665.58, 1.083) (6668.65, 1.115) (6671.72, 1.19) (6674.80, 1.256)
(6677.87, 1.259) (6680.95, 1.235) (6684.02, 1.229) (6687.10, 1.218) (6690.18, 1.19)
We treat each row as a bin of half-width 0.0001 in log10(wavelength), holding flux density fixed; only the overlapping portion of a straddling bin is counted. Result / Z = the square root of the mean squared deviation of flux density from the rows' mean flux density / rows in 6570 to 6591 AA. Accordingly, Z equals 0.062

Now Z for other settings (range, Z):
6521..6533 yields 0.058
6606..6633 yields 0.015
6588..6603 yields 0.021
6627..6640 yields 0.009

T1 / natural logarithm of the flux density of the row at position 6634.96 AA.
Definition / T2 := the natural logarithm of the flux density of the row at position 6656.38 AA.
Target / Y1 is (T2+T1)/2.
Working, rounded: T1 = 0.177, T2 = 0.172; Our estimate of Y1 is 0.175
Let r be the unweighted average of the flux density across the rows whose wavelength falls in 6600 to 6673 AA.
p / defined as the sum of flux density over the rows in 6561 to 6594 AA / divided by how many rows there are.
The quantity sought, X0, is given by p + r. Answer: 2.39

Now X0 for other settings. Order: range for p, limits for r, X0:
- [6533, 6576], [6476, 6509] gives 2.43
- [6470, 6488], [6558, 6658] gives 2.44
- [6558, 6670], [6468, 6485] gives 2.43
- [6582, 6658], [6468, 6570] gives 2.44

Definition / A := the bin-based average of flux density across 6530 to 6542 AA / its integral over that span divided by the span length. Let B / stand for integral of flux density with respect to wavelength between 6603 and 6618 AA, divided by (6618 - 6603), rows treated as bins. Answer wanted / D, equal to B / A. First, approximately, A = 1.32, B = 1.19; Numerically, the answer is 0.90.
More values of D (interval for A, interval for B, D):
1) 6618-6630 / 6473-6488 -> 1.03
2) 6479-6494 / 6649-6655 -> 0.93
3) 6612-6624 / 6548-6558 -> 1.01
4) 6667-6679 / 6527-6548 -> 1.10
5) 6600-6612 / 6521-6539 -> 1.15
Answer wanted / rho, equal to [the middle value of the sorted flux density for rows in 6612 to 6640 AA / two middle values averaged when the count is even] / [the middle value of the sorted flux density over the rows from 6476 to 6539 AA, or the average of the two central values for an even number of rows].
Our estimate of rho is 0.94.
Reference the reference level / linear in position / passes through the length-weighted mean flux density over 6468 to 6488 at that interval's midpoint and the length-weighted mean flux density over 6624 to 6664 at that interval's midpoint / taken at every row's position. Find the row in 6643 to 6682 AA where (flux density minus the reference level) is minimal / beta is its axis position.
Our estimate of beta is 6665.58 AA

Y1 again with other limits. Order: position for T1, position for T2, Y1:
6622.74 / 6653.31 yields 0.173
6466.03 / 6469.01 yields 0.187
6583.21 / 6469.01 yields 0.229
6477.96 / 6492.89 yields 0.178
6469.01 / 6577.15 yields 0.225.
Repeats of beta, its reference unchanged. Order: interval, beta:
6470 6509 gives 6495.88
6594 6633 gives 6595.35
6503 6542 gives 6504.86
